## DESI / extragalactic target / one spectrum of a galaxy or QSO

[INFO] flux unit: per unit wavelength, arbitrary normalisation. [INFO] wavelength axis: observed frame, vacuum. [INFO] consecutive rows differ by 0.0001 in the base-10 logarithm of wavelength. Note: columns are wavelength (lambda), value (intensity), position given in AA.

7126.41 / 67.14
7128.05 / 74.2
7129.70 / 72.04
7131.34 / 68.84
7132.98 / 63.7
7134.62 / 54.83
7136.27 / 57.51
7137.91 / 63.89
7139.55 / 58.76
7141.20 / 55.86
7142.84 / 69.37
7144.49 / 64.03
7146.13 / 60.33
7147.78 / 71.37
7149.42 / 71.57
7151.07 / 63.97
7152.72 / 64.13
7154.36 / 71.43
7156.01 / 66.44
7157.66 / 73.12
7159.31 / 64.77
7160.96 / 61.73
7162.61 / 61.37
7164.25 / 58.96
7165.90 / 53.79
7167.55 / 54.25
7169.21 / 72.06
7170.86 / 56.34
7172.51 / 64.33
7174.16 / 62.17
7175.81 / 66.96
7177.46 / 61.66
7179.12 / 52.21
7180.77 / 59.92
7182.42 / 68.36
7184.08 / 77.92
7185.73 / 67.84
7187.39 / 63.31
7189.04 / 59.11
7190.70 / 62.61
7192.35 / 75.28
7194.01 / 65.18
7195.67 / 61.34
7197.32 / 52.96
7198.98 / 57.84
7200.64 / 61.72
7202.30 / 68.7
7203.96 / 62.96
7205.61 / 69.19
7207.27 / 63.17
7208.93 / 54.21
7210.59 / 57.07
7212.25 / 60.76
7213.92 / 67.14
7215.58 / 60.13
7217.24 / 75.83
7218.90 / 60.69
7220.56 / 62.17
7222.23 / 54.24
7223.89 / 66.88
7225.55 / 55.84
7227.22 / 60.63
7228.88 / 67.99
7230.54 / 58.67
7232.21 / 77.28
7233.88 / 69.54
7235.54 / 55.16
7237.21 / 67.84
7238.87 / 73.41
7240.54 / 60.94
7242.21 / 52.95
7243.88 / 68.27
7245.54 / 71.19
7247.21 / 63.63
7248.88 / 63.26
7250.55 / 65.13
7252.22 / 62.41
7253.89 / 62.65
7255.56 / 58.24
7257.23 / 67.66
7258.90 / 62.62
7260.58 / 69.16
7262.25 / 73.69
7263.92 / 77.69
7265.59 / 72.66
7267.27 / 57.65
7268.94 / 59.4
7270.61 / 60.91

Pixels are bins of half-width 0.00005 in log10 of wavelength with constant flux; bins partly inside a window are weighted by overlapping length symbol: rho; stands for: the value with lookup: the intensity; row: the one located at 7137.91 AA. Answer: 63.89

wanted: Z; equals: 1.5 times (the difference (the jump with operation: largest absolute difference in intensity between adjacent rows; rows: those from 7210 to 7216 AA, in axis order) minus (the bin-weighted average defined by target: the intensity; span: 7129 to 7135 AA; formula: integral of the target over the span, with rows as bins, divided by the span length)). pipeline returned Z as -88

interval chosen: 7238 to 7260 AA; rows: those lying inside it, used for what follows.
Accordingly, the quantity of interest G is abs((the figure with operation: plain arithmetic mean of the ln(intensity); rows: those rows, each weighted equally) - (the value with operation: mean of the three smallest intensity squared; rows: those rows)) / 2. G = 1649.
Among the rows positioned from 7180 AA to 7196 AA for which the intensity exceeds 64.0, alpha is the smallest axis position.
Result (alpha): 7182.42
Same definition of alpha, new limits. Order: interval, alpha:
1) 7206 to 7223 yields 7213.92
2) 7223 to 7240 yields 7223.89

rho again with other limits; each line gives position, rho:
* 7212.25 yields 60.76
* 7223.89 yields 66.88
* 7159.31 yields 64.77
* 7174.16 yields 62.17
